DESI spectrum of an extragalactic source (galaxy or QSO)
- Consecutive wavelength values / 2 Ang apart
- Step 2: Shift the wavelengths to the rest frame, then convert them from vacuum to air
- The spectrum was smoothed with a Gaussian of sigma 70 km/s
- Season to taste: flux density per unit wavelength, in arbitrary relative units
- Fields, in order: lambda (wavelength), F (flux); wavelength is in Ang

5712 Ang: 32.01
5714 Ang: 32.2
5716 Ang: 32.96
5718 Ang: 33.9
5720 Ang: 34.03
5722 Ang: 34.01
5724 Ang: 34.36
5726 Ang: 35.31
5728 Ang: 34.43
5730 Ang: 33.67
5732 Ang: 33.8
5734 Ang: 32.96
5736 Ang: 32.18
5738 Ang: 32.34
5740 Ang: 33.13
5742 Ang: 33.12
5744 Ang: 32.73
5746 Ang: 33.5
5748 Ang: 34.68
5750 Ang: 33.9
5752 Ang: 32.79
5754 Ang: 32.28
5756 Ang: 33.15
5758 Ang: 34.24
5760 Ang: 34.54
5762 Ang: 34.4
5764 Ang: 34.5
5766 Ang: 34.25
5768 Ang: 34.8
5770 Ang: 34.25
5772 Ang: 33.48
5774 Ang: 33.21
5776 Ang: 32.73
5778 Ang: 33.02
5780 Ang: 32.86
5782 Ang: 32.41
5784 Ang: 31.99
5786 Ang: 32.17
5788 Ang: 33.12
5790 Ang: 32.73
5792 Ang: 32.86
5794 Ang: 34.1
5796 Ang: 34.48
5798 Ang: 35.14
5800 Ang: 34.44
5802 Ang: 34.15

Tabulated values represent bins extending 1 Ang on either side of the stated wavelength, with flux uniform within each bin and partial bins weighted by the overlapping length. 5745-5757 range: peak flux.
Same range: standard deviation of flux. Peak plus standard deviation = 35.5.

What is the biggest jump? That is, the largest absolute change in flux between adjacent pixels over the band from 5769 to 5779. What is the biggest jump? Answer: 0.77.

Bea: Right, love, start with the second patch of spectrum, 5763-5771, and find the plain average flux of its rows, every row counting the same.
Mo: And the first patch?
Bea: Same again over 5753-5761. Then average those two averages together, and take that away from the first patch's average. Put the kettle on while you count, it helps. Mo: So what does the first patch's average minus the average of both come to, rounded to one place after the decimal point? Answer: -0.4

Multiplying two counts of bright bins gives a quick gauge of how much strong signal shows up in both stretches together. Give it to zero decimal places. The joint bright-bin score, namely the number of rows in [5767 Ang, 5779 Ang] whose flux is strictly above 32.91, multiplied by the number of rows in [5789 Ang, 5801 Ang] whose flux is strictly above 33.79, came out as 20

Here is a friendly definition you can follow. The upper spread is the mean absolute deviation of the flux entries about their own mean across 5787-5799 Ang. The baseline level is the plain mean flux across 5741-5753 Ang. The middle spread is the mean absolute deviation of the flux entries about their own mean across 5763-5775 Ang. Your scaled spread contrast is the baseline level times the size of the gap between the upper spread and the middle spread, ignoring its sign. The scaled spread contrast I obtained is 12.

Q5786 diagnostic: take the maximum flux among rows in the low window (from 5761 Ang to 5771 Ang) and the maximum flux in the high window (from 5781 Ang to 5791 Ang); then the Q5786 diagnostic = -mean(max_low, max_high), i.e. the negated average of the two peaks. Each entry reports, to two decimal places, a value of -33.96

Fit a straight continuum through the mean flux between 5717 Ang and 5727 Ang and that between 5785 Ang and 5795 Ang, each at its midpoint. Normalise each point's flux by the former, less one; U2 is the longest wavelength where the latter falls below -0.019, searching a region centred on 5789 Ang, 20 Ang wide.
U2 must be 5786 Ang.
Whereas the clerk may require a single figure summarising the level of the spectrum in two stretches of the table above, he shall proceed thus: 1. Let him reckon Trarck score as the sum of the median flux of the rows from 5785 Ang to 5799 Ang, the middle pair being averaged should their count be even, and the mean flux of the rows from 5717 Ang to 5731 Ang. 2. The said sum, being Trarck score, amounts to 67.4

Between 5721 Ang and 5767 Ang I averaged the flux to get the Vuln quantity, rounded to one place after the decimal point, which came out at 33.7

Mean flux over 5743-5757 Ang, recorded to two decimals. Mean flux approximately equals 33.29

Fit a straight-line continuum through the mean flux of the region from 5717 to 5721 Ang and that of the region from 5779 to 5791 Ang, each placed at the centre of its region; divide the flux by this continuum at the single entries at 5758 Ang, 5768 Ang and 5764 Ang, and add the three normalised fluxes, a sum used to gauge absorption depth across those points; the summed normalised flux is 3.14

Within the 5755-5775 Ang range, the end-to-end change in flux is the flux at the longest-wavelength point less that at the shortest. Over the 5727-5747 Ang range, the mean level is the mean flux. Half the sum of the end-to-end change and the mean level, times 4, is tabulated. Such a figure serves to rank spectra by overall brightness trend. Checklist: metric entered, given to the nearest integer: 66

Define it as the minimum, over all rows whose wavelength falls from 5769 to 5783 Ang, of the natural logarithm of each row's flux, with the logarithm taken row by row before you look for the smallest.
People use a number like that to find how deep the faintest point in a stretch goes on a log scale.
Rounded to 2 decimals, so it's 3.48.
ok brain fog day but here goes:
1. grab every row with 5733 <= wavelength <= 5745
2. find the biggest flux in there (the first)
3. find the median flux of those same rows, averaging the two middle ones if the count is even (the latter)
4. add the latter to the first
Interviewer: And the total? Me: 66.0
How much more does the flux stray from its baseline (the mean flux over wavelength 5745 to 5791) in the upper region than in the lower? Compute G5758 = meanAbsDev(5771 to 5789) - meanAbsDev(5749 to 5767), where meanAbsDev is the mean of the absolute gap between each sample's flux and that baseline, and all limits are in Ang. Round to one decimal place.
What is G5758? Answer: -0.1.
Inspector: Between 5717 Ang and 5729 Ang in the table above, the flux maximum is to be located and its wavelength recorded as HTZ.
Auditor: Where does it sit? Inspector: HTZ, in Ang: 5726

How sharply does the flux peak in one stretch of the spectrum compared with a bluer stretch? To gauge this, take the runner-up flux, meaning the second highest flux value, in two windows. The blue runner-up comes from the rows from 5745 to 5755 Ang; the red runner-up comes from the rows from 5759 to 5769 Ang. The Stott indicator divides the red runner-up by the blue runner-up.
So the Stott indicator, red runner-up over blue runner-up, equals 1.02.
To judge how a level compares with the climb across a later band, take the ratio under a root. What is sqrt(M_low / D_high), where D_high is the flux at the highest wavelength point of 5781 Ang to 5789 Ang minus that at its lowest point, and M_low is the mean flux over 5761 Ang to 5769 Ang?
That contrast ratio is 7.0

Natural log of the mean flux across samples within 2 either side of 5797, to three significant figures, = 3.55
